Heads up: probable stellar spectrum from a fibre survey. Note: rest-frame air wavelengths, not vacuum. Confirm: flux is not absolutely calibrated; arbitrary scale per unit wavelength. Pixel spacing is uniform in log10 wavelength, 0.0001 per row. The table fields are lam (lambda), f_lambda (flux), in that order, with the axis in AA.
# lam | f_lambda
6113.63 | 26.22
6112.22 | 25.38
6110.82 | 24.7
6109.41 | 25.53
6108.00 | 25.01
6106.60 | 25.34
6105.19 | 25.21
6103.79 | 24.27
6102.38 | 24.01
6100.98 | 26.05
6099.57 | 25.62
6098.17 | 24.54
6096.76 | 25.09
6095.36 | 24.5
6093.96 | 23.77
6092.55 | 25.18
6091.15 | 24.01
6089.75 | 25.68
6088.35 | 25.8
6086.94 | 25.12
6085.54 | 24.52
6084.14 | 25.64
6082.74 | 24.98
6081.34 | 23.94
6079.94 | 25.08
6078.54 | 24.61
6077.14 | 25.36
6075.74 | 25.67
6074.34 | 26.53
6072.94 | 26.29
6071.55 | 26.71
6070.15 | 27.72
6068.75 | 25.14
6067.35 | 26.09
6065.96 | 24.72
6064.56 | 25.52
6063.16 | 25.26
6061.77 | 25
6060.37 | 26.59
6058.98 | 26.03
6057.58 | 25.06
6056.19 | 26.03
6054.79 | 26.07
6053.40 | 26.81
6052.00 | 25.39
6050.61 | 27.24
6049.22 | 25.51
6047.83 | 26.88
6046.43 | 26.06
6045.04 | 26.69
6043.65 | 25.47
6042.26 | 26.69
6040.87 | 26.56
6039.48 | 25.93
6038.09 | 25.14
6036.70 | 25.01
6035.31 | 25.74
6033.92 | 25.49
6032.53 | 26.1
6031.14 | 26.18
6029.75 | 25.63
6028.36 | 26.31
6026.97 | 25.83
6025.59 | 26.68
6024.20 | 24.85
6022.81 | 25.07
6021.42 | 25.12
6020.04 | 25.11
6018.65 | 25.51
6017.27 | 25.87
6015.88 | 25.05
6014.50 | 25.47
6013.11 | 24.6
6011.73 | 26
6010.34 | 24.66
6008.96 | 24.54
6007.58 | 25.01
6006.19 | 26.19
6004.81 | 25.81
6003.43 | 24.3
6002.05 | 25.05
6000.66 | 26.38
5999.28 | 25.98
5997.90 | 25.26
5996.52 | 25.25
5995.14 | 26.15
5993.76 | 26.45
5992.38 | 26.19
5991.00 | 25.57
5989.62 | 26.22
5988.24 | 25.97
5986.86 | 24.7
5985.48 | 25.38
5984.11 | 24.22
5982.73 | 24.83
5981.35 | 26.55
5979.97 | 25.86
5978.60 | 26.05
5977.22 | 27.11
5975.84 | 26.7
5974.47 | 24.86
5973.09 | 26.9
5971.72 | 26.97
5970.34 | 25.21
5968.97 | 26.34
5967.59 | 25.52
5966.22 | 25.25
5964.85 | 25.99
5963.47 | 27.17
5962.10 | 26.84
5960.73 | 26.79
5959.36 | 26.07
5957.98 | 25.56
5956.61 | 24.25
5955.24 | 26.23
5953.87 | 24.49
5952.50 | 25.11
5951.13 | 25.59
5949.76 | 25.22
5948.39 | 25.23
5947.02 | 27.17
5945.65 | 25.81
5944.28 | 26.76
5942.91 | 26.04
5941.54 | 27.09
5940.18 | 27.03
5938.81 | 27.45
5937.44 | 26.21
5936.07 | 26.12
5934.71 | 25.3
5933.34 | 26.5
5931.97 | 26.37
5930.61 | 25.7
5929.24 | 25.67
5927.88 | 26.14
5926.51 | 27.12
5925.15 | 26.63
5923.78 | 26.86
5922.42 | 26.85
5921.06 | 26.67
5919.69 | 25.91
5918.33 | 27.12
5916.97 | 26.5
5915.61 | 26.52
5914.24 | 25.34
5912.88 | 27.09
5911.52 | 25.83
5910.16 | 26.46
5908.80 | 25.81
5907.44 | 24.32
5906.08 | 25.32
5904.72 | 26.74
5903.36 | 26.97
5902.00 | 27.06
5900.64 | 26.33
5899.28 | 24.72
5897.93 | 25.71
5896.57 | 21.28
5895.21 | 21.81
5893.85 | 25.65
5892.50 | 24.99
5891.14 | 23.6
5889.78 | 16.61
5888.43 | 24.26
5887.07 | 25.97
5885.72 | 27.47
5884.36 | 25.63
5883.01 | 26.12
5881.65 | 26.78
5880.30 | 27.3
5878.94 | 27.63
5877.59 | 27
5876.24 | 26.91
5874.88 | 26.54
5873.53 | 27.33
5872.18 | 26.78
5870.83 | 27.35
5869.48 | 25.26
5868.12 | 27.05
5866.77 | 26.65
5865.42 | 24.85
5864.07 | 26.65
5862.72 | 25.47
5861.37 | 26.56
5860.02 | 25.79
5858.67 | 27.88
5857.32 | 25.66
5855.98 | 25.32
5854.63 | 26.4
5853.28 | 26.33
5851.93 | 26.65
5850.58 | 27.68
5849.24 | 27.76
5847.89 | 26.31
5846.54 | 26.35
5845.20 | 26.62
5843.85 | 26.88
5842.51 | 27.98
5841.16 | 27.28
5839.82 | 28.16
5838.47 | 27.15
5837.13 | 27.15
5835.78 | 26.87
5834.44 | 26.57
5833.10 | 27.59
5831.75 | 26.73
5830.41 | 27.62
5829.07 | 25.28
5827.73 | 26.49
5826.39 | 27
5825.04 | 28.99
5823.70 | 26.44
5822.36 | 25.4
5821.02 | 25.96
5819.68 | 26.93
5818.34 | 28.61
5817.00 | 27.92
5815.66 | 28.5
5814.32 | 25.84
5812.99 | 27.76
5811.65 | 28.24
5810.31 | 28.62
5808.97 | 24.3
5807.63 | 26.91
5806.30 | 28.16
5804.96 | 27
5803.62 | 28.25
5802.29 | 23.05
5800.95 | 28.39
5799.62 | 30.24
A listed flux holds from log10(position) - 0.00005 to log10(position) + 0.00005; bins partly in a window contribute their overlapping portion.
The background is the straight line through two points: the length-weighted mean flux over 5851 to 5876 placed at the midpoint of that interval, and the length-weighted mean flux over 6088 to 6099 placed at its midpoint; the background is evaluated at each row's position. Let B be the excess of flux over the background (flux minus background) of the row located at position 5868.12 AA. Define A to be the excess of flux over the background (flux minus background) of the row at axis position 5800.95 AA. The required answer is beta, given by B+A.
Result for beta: 2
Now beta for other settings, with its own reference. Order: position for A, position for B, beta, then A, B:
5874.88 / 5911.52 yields 0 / 0.2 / -0.2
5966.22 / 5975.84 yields 1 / -0.4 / 1.1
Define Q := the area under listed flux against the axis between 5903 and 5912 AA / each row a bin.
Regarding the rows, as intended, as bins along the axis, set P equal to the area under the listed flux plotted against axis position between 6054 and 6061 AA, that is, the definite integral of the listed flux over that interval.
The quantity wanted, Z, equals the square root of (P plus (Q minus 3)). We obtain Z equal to 20.3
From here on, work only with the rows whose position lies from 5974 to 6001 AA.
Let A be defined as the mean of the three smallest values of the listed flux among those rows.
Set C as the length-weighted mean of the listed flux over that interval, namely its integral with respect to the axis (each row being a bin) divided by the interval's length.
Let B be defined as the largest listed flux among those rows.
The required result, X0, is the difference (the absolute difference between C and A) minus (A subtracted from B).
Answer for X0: -1.32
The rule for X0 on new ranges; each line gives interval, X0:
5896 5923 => -1.17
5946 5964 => -1.35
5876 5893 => -2.26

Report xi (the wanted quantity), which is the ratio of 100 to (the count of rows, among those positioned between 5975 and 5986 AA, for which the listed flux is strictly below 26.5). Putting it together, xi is 20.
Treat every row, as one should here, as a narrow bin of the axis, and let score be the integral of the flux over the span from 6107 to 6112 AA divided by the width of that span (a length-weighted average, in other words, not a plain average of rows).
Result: 25.2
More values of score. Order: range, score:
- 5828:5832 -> 26.6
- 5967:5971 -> 25.7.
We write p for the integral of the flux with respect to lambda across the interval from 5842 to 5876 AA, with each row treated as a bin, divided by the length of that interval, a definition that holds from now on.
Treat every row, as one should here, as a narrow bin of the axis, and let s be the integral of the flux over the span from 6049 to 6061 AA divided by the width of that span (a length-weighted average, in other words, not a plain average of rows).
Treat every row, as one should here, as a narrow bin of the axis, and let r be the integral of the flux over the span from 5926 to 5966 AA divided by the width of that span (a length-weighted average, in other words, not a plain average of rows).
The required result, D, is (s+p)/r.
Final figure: 2.02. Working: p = 26.6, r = 26.1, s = 26.11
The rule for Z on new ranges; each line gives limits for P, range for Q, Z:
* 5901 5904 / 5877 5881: 13.7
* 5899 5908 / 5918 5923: 19.1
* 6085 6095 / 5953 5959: 19.9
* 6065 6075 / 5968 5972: 19.0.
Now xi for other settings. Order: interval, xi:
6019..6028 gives 20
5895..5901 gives 20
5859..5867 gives 33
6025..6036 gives 14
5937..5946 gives 33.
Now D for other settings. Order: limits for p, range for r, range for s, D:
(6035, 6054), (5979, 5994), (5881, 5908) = 1.99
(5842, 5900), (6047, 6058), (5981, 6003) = 1.97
